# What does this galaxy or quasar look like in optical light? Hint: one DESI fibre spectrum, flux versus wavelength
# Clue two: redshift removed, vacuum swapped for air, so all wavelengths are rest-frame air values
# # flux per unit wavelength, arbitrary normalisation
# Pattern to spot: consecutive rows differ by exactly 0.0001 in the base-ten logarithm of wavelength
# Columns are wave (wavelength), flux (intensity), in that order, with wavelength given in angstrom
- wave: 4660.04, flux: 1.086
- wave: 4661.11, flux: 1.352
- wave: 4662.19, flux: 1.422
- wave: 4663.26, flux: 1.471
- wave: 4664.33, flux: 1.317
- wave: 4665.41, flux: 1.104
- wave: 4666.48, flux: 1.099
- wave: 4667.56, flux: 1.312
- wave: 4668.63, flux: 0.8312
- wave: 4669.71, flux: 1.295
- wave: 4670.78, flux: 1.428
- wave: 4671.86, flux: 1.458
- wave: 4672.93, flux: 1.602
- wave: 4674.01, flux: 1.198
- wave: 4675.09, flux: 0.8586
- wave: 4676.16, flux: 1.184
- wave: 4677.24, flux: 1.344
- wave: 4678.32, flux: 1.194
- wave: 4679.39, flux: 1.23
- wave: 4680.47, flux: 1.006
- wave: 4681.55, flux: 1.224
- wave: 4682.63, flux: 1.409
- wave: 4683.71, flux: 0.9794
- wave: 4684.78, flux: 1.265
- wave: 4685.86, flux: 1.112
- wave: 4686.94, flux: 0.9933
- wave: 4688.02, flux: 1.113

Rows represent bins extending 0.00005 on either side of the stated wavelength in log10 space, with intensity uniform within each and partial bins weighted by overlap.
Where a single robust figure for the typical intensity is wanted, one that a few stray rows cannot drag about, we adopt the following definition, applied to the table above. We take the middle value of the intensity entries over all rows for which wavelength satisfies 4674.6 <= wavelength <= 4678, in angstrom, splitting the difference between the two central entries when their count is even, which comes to 1.18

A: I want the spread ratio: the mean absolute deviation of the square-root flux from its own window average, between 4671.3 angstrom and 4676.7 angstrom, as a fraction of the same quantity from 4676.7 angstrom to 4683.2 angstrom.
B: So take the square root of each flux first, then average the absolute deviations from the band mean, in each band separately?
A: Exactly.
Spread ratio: 2.3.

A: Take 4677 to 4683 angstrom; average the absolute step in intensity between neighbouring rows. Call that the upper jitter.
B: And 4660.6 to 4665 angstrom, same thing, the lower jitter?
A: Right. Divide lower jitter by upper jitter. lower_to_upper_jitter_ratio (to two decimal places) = 0.56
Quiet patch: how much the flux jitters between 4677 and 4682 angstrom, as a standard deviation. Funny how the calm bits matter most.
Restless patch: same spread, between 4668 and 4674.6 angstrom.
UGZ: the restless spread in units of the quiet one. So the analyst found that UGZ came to 2.2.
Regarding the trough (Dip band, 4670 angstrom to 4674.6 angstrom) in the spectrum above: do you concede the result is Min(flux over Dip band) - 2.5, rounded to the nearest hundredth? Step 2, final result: -1.30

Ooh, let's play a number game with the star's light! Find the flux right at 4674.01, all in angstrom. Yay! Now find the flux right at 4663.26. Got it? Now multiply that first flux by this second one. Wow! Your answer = 1.76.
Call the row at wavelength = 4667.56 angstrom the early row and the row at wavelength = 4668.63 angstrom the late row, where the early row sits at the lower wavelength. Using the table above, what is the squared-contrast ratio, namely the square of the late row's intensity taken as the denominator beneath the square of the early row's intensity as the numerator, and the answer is 2.49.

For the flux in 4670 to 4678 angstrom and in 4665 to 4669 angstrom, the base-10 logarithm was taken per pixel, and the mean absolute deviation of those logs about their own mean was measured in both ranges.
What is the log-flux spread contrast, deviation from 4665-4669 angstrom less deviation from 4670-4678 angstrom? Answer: -0.010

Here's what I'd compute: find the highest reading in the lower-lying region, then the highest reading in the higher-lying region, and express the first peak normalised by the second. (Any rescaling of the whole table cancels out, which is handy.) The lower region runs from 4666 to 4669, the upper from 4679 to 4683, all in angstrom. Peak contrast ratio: 0.93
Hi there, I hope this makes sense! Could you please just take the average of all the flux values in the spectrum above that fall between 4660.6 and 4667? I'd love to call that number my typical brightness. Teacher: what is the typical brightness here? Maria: 1.29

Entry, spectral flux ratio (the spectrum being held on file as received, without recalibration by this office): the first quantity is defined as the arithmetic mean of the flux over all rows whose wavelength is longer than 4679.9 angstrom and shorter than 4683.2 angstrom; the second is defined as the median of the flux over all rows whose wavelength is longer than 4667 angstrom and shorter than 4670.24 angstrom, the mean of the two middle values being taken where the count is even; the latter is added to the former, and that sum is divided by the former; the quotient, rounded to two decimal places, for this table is 2.07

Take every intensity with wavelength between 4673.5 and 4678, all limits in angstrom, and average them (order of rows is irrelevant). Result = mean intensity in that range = 1.15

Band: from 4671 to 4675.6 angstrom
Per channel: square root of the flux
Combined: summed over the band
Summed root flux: 4.49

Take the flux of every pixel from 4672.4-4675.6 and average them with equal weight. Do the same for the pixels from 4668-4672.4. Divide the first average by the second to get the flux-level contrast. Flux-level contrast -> 0.97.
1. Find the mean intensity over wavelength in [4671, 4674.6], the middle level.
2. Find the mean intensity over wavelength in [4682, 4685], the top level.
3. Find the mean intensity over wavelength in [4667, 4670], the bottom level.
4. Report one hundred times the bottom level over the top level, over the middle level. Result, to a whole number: 66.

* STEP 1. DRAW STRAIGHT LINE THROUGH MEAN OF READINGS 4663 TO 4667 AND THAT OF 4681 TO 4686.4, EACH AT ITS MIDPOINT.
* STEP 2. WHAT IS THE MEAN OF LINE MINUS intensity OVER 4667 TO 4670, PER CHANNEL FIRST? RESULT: 0.09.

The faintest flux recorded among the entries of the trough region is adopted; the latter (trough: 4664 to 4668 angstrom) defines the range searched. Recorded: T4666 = 1.099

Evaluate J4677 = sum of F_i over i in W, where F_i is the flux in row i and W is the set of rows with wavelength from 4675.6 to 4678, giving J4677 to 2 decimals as 2.53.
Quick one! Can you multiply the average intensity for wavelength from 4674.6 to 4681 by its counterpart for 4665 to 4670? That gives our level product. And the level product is 1.28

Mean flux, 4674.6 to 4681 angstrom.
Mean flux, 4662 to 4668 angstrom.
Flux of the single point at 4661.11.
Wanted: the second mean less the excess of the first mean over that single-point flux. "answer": 1.5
